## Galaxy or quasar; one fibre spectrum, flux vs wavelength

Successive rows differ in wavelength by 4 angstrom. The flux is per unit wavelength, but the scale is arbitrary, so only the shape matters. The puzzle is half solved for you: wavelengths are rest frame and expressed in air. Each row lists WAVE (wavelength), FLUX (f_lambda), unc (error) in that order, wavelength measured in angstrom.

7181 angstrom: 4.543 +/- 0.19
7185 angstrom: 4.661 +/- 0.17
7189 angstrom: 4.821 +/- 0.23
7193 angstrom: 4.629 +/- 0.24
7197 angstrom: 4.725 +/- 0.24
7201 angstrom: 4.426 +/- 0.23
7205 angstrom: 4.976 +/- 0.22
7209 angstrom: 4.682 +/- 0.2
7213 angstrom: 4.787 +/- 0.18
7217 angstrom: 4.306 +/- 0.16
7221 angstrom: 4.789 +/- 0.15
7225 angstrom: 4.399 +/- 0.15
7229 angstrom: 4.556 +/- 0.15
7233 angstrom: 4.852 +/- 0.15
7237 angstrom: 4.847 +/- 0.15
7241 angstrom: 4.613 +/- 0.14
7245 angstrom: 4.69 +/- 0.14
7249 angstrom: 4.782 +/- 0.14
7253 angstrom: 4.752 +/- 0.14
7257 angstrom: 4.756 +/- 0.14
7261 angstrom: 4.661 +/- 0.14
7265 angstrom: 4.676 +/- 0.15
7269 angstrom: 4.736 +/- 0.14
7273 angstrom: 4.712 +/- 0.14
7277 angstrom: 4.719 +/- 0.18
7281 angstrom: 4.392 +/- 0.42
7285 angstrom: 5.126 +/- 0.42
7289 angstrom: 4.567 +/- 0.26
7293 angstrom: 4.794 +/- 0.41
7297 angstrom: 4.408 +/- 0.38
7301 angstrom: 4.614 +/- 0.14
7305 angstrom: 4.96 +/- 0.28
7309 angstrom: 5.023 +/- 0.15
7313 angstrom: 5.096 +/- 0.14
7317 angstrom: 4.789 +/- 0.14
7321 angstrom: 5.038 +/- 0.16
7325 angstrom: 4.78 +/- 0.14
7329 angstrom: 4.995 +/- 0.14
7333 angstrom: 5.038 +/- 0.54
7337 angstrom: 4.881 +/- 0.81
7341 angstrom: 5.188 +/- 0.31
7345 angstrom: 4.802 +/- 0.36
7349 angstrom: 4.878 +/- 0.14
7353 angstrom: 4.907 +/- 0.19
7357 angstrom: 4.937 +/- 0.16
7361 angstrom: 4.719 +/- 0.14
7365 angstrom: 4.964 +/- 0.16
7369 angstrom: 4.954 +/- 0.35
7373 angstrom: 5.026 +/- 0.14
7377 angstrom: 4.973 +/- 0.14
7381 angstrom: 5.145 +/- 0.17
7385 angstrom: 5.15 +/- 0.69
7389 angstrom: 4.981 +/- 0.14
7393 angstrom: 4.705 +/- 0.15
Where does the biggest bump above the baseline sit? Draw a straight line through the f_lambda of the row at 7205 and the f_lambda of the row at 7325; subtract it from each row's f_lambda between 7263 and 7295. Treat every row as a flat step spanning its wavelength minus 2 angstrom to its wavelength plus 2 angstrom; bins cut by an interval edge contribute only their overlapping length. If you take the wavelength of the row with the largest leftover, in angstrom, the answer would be 7285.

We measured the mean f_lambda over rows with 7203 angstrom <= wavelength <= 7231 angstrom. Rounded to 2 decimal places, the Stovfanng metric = 4.64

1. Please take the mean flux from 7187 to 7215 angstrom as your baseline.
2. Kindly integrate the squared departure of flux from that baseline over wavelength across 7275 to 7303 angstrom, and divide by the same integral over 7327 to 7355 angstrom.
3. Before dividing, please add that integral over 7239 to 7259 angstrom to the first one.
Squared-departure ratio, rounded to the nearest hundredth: 0.88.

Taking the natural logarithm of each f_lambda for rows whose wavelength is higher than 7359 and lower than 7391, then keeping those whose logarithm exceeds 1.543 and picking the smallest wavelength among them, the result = 7361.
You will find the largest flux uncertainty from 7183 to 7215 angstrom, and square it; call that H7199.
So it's 0.058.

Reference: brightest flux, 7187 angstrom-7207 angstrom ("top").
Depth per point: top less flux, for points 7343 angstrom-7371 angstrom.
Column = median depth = 0.1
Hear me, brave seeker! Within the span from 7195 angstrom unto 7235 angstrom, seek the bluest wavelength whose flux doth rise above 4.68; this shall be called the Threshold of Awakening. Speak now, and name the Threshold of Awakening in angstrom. 7197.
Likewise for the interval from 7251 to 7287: 7253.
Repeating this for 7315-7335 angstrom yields 7317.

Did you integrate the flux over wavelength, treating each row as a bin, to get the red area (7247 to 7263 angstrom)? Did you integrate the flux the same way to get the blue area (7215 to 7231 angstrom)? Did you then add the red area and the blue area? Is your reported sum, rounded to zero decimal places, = 148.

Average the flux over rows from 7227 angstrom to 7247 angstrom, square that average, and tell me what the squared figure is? 22.2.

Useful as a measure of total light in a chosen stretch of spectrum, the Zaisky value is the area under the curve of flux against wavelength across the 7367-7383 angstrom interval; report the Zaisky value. 80.4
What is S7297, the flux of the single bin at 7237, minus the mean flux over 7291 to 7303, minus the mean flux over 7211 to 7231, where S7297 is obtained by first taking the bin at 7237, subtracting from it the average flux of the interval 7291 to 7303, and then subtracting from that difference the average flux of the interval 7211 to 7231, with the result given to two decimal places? -4.33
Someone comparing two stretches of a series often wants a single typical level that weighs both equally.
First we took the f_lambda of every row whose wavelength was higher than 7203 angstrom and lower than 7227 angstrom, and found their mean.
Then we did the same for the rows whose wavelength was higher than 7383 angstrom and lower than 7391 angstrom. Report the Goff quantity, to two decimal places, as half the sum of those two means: 4.86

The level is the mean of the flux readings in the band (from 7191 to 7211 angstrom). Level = 4.69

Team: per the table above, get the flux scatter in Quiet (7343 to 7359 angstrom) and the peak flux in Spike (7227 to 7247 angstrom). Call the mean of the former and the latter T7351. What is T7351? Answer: 2.45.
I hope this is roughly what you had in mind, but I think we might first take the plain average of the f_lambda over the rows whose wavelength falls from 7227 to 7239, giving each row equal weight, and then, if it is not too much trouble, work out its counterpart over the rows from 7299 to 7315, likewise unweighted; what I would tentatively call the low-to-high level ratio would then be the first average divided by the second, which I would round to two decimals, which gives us 0.97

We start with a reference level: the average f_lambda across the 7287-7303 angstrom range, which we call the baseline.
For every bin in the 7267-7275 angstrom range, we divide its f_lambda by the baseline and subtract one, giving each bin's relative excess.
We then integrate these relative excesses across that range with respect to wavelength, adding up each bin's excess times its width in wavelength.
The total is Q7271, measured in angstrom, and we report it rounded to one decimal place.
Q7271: 0.2 angstrom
